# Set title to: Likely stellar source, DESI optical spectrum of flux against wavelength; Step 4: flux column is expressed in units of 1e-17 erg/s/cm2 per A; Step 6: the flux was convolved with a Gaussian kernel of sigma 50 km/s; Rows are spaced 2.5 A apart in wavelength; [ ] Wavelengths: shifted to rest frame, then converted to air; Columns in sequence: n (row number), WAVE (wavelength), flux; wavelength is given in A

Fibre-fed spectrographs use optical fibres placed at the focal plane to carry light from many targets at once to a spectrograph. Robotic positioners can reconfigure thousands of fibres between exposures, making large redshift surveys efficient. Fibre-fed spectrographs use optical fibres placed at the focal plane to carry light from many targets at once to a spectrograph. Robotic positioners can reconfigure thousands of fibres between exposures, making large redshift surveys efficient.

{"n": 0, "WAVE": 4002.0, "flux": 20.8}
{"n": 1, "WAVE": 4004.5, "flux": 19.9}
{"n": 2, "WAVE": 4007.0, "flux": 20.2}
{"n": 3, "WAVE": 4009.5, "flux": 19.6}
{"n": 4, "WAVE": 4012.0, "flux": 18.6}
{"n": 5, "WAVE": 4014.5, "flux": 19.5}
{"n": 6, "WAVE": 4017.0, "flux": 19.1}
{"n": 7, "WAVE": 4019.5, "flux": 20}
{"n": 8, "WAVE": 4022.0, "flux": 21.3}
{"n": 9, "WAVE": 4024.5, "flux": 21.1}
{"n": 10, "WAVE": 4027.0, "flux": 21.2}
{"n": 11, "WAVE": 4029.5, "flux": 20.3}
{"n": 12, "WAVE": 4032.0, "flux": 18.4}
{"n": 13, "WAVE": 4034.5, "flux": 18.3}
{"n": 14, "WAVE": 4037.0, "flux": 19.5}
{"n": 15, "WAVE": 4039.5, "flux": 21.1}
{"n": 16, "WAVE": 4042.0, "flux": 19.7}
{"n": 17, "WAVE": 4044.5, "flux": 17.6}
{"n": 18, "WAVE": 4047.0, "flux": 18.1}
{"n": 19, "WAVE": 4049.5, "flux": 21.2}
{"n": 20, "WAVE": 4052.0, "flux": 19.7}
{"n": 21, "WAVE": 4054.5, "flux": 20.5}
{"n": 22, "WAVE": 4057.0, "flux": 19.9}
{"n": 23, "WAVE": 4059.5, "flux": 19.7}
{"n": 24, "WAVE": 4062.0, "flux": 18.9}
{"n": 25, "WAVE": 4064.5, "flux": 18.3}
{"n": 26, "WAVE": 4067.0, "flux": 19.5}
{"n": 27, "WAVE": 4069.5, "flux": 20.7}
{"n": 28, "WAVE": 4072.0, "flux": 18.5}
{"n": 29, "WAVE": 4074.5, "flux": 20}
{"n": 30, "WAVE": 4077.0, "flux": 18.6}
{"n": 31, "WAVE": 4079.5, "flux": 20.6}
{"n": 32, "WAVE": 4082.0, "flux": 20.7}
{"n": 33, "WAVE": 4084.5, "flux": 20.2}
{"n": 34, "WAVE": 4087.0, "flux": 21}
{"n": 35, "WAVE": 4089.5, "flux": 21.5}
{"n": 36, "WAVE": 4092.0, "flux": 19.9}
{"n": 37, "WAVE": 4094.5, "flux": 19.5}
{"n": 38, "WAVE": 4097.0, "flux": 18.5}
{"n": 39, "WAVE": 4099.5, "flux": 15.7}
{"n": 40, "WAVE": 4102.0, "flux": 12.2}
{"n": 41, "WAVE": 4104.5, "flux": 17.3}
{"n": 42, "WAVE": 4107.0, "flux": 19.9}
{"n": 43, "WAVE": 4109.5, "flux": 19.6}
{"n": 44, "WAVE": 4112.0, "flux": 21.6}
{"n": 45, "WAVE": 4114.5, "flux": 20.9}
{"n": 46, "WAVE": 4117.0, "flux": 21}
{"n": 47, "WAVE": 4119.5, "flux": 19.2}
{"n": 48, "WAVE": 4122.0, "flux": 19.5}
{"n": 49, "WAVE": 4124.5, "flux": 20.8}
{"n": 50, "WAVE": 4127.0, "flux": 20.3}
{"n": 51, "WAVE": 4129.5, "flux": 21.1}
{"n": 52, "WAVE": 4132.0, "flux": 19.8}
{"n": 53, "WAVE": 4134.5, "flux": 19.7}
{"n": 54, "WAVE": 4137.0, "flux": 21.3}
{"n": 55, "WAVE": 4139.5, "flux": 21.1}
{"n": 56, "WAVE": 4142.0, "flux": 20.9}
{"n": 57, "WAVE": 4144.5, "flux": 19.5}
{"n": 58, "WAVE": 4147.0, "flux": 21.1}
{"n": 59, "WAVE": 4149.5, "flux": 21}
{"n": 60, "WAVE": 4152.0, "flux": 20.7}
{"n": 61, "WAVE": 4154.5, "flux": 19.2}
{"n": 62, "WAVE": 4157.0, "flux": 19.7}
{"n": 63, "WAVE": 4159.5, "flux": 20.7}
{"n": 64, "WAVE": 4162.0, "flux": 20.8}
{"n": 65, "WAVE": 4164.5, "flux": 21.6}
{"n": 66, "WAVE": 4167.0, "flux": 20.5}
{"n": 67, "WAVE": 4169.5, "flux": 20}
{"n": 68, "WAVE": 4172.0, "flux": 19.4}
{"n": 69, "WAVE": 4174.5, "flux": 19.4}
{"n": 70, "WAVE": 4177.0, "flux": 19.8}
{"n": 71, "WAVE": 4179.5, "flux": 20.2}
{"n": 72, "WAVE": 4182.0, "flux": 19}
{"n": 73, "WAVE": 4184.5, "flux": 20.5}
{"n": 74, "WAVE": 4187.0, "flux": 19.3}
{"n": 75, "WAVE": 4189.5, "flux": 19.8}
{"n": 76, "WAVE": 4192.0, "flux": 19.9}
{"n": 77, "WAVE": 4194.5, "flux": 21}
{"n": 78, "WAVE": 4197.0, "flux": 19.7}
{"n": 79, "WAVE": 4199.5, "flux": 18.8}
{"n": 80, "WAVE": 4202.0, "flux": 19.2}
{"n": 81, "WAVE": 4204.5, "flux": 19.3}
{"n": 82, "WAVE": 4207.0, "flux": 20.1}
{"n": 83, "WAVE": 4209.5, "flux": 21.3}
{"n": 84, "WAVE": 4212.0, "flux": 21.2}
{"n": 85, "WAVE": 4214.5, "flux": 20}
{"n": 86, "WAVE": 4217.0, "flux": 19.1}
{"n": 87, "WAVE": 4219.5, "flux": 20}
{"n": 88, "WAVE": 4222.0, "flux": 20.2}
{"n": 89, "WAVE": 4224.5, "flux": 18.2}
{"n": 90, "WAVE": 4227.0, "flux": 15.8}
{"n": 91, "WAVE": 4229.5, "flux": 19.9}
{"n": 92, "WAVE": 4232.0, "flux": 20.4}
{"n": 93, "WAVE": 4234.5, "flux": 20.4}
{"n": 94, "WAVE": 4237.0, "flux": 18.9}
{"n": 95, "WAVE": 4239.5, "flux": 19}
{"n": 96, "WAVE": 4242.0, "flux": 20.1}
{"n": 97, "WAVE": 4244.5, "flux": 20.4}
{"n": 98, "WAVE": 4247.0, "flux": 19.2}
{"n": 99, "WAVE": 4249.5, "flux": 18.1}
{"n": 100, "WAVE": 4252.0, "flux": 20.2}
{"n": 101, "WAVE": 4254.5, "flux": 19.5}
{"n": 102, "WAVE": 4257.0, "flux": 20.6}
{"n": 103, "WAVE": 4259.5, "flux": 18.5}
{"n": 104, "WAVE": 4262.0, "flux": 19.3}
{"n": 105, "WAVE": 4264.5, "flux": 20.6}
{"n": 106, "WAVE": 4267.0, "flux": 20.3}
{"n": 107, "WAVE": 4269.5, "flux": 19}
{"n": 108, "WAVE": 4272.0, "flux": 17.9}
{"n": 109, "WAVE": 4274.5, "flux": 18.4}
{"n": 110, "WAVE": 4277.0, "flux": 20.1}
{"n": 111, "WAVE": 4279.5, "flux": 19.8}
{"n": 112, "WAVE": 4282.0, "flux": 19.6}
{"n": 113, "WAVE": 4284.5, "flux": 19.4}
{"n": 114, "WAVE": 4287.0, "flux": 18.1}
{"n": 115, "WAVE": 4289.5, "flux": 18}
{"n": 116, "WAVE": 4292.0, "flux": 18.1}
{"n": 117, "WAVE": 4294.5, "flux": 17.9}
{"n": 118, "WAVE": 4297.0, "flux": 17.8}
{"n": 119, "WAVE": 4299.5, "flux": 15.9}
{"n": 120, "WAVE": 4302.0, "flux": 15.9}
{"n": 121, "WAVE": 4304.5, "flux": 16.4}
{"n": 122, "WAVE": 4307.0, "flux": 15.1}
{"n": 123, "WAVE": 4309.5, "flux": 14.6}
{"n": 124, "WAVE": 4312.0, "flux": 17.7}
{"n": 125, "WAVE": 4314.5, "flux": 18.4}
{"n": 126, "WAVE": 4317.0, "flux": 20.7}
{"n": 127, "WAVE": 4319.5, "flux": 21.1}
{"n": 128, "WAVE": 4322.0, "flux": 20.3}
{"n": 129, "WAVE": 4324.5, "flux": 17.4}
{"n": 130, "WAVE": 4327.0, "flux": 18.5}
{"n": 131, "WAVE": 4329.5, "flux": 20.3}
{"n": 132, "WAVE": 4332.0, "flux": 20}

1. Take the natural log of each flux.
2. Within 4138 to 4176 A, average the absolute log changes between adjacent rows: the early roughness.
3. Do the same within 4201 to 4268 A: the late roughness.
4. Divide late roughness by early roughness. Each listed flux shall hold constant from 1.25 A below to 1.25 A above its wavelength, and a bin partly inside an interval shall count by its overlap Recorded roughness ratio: 1.66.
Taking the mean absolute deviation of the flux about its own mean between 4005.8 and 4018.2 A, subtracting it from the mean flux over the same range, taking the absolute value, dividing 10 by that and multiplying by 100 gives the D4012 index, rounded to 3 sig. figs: 52.7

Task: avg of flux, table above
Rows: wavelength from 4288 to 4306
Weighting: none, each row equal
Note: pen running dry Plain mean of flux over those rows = 17.1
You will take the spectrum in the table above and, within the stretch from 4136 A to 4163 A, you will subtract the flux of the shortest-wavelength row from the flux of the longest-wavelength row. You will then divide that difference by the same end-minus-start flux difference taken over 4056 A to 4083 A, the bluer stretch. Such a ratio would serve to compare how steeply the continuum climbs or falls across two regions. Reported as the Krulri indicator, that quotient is -0.6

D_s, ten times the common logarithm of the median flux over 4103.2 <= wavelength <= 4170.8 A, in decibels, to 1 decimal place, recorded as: 13.2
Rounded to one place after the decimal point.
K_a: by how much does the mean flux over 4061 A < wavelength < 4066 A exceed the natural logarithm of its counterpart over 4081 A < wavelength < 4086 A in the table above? 15.6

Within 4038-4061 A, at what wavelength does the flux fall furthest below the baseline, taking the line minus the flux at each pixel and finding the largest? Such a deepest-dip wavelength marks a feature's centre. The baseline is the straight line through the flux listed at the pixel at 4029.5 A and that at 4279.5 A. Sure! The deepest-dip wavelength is 4044.5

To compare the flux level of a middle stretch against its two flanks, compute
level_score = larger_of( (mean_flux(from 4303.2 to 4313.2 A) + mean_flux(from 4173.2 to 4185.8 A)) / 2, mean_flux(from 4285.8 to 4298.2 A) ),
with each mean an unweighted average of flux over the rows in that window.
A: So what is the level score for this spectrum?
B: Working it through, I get 18.0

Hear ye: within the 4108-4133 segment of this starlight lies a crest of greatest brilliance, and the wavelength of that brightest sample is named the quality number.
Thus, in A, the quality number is 4112.0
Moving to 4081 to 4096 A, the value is 4089.5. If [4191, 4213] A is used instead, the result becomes 4209.5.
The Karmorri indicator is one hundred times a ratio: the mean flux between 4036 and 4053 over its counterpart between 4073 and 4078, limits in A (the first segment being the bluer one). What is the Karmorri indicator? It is 101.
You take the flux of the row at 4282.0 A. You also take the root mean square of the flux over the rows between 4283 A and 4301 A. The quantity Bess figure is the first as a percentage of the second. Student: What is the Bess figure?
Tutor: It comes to 109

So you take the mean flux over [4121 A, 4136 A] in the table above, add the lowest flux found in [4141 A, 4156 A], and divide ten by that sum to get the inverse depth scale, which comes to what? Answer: 0.254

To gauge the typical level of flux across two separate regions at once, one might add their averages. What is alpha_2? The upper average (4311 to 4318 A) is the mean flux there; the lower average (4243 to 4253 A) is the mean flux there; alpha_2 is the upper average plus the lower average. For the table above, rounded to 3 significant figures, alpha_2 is 38.4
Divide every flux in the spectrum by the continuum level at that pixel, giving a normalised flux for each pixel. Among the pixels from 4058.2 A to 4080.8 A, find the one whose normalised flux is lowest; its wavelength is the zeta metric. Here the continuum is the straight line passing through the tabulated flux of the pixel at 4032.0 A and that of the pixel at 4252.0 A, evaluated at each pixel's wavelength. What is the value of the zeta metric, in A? 4064.5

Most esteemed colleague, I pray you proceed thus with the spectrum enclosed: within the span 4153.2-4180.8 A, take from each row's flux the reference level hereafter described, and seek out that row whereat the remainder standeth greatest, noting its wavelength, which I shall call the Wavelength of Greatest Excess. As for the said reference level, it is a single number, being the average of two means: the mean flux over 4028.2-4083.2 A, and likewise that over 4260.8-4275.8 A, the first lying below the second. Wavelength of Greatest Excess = 4164.5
